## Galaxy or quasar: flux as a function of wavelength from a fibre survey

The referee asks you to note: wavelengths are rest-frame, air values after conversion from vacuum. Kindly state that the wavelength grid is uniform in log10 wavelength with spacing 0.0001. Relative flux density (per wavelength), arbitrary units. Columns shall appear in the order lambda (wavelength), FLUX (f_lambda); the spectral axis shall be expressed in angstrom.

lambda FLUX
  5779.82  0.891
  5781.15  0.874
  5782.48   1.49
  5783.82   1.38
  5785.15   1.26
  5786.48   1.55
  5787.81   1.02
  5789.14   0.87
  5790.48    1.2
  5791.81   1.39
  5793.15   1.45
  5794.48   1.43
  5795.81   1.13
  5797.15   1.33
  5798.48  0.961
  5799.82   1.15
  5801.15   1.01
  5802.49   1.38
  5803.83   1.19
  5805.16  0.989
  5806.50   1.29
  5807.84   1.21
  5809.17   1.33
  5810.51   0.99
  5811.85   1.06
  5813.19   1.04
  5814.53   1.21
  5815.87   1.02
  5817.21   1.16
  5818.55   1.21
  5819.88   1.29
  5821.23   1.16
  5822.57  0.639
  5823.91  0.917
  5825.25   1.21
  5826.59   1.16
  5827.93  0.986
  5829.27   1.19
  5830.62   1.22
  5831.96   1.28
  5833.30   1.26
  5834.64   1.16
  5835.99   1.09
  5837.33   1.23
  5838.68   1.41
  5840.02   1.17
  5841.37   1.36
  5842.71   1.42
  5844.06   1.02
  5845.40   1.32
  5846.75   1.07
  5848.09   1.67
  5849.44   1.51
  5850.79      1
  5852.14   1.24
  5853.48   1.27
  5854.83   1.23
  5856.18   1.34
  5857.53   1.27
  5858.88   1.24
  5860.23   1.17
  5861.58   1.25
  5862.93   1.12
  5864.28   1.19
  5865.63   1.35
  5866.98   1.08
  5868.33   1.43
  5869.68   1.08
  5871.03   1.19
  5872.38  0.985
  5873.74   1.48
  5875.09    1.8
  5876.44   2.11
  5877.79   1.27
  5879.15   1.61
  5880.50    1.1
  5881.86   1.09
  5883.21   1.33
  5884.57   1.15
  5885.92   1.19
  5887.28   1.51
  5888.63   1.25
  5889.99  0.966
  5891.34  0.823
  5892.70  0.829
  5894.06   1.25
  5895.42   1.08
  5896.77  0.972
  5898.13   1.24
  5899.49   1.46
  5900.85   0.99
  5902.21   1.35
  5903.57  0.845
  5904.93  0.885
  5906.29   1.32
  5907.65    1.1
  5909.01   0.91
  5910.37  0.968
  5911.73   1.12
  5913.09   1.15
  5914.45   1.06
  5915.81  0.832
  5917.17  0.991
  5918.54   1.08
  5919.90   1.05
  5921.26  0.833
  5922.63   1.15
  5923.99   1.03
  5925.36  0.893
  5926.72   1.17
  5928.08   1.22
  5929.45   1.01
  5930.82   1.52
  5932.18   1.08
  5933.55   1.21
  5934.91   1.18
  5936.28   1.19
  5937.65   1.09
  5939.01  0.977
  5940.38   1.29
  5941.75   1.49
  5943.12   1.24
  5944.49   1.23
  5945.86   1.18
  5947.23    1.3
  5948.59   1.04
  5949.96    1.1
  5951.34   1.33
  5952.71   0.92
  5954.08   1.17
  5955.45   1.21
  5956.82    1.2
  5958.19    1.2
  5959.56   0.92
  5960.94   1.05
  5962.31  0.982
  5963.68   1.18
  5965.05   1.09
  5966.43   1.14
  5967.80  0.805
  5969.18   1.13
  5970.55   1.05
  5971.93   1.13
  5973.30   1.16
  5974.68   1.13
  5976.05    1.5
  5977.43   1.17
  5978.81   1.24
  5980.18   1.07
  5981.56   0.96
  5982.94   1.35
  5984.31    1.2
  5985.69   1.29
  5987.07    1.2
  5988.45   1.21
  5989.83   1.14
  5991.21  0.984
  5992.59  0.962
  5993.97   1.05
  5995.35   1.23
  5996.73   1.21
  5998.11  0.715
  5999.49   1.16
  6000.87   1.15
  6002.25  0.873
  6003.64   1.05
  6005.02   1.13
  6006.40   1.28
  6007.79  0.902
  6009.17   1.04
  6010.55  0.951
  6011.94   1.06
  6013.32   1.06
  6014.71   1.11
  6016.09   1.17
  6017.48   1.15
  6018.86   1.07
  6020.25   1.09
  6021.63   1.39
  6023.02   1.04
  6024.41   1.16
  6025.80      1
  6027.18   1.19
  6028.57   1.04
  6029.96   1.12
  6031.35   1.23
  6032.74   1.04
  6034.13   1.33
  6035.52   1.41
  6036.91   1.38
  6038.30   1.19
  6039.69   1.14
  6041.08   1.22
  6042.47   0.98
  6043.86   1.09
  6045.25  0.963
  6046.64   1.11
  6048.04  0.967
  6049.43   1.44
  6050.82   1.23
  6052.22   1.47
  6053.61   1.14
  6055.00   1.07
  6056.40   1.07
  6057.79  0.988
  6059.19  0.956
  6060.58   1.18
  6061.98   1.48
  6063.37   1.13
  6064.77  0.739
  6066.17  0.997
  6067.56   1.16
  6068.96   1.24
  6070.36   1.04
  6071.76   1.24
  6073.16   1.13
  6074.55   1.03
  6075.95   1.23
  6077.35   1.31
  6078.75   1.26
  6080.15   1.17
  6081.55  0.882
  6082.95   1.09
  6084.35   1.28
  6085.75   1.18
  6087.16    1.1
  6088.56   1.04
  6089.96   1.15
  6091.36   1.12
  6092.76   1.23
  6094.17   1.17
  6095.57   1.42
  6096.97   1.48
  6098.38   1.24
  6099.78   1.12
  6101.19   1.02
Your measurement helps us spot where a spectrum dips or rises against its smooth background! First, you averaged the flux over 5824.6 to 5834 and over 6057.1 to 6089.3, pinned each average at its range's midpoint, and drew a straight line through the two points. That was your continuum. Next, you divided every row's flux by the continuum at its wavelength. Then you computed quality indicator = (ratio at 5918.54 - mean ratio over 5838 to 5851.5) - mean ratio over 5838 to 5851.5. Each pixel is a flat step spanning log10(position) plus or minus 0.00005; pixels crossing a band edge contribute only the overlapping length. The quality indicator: -1.26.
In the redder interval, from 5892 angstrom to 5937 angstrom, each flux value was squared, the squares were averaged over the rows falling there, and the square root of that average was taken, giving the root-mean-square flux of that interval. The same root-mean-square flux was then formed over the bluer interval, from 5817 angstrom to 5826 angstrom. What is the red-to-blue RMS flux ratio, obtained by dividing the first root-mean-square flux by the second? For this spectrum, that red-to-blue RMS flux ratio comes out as 1.000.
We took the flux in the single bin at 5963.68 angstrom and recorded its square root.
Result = 1.09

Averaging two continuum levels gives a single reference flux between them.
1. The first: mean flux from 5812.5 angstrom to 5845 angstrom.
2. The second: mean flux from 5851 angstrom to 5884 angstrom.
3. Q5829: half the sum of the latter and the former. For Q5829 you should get 1.23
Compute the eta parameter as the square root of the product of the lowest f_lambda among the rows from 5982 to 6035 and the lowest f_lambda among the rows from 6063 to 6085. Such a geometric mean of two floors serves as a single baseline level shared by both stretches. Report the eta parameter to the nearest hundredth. 0.73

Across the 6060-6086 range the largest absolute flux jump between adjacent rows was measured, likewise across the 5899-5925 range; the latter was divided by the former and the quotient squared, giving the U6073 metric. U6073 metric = 1.7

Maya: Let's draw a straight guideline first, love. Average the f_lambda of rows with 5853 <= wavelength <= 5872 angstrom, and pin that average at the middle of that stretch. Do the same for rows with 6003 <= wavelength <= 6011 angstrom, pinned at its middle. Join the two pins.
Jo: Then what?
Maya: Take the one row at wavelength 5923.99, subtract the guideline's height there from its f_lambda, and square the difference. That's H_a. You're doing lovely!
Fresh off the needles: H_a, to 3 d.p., 0.016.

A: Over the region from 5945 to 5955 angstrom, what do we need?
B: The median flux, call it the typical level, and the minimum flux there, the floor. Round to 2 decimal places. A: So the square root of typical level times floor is 1.04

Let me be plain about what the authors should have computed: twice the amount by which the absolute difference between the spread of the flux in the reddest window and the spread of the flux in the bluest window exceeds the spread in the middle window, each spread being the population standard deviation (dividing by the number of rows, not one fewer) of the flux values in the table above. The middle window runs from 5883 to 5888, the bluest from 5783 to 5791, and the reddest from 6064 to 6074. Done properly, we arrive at -0.16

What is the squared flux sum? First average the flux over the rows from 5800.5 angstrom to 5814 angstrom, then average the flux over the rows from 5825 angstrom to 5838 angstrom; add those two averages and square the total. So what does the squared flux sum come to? 5.42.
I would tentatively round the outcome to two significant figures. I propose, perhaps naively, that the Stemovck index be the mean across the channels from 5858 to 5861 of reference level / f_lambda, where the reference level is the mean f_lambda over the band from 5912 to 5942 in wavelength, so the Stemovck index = 0.92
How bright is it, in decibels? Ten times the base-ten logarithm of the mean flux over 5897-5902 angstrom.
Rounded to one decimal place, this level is 0.9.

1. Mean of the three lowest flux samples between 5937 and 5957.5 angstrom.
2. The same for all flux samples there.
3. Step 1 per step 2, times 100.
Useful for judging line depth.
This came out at 83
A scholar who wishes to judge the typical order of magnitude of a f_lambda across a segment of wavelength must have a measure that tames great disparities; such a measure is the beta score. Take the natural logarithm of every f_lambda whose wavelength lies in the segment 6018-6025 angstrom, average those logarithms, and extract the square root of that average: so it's 0.37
